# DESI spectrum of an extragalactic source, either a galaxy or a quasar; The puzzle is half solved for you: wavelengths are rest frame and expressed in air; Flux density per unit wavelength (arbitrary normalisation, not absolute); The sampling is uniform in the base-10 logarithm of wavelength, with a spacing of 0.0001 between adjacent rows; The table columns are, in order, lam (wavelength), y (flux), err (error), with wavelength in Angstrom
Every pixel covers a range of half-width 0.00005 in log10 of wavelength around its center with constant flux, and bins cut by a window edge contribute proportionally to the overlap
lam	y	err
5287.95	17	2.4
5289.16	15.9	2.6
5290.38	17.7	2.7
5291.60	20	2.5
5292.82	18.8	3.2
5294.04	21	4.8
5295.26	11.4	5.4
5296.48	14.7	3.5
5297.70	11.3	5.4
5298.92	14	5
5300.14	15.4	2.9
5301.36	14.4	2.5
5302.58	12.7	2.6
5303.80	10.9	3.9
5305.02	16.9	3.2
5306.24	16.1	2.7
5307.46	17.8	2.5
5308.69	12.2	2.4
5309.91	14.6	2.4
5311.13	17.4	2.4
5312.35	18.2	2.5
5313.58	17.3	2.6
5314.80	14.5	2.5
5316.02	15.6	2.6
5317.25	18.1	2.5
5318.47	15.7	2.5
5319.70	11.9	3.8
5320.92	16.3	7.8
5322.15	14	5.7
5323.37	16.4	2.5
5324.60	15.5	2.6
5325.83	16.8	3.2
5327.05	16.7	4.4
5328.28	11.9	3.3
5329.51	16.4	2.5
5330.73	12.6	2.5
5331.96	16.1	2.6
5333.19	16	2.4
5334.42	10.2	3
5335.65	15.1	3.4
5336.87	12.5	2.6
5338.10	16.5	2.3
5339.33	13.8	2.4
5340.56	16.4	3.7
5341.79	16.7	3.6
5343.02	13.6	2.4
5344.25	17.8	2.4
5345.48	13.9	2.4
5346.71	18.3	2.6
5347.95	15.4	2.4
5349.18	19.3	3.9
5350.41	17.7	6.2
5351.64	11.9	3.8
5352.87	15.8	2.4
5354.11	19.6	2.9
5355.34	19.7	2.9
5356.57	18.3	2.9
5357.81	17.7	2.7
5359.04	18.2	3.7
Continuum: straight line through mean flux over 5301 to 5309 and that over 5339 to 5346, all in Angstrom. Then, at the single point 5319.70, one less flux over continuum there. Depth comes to 0.20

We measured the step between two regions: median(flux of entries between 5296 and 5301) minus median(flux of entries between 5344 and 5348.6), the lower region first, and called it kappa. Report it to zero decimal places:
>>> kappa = -2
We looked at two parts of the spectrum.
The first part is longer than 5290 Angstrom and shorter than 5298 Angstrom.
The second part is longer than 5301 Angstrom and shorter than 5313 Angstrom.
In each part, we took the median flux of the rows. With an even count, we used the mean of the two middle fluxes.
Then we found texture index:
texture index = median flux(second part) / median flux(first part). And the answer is 0.87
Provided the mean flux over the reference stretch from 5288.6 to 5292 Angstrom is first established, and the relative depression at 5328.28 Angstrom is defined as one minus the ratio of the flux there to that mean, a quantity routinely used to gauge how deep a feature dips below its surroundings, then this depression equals 0.33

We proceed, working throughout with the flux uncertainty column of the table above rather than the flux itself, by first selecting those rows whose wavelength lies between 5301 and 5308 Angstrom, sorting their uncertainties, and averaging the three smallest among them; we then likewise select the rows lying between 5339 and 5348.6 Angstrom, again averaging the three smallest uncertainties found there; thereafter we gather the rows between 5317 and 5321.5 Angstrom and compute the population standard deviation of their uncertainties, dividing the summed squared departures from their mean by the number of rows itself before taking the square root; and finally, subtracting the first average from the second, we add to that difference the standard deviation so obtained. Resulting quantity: 2.0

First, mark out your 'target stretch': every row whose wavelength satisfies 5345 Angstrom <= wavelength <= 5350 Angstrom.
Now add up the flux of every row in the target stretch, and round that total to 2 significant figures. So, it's 67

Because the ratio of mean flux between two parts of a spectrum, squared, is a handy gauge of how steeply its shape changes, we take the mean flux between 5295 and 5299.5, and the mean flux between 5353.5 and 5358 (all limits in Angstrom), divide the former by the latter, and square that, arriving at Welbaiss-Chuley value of 0.47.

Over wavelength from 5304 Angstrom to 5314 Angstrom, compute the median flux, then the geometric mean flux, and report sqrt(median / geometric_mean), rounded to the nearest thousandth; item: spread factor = 1.028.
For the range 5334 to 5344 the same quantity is 1.010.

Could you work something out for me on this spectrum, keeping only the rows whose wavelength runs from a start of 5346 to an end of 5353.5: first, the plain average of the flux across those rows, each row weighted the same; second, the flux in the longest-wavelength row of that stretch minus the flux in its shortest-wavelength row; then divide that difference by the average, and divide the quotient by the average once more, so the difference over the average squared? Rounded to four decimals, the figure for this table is -0.0093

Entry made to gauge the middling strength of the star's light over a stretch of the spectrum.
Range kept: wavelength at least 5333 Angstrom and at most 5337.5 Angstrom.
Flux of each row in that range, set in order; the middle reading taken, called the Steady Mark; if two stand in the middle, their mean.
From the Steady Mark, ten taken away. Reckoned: 3.8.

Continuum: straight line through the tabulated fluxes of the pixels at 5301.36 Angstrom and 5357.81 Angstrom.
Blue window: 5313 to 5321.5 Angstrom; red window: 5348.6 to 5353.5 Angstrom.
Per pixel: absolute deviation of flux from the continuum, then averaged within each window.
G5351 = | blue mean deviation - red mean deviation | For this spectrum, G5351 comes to 0.88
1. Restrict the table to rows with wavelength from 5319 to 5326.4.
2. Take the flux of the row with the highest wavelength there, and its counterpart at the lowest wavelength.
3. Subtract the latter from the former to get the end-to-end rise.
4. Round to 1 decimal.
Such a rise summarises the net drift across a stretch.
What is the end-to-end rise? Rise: 4.9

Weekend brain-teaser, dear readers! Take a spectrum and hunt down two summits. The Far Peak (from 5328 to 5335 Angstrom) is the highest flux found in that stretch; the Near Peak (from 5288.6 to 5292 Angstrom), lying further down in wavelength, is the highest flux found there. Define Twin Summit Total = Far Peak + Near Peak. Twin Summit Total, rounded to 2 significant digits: 36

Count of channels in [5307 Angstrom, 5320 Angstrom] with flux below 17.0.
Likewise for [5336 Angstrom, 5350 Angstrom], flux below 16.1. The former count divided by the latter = 1.20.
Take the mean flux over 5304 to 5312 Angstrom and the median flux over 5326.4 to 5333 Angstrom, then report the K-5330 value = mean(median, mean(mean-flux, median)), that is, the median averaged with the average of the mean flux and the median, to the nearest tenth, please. 16.0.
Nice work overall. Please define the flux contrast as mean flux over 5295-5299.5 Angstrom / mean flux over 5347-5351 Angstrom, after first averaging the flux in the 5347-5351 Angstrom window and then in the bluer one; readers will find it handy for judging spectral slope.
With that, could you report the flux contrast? 0.74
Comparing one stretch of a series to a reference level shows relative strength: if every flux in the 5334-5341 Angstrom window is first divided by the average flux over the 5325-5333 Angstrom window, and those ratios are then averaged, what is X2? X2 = 0.93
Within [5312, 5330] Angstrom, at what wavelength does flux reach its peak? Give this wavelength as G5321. 5312.35 Angstrom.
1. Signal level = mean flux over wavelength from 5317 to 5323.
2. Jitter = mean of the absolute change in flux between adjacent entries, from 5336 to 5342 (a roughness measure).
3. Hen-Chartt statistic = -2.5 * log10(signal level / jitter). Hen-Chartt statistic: -2.00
